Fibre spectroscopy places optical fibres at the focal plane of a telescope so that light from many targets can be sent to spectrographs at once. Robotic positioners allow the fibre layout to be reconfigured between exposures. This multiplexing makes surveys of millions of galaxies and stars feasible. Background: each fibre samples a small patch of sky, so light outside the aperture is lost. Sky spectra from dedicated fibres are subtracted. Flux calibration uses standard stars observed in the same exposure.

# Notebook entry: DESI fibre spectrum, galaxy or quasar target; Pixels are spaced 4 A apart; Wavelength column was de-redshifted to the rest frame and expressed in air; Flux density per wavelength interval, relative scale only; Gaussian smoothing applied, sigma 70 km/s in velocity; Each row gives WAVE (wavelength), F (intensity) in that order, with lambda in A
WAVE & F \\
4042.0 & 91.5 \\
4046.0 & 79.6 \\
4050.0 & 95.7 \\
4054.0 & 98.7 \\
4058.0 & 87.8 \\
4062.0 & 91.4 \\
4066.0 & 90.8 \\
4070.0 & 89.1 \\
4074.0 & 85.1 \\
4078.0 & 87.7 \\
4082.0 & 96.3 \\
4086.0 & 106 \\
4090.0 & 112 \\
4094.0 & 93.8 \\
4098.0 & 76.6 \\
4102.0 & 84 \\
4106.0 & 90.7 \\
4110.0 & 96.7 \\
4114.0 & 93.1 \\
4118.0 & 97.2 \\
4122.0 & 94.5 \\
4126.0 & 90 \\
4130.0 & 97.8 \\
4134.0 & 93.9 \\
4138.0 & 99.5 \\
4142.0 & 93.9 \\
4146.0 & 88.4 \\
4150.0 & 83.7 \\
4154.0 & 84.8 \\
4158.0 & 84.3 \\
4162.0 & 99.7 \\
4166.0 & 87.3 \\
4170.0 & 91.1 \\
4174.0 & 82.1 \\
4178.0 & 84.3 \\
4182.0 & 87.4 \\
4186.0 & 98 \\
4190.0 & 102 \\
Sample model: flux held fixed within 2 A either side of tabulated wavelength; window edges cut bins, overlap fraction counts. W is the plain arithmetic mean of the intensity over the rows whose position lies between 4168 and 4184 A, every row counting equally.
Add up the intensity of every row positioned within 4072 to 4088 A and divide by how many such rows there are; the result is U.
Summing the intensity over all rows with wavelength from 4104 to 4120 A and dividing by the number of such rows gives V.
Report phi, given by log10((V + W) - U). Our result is 1.94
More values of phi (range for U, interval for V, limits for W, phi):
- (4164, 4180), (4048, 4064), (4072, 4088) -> 2.00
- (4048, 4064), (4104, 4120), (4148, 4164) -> 1.95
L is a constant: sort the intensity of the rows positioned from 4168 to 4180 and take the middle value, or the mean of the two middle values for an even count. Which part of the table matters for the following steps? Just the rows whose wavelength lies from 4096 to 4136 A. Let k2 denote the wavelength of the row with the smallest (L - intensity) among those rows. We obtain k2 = 4130.0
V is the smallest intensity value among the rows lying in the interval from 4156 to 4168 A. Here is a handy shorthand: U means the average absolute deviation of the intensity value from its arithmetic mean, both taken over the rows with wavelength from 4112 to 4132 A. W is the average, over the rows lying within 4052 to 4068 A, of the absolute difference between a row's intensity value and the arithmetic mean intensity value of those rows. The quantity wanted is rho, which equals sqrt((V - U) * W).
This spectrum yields 16.3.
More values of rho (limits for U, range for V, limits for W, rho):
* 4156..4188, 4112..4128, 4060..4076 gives 13.0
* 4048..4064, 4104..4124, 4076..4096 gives 26.2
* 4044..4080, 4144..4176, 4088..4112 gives 25.8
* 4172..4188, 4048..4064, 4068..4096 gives 25.3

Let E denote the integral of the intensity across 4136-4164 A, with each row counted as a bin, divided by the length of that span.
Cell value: 90.6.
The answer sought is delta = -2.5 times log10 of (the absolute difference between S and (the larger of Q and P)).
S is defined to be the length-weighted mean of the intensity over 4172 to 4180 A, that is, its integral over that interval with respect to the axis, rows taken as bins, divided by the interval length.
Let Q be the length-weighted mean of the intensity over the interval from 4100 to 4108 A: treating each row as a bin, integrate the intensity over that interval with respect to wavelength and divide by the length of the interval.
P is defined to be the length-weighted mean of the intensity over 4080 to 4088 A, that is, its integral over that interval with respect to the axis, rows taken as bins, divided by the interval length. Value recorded -3.1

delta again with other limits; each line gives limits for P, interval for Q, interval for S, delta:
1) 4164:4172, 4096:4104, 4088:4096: -2.8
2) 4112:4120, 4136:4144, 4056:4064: -2.1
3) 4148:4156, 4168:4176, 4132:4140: -2.5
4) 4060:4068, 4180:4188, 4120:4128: 0.9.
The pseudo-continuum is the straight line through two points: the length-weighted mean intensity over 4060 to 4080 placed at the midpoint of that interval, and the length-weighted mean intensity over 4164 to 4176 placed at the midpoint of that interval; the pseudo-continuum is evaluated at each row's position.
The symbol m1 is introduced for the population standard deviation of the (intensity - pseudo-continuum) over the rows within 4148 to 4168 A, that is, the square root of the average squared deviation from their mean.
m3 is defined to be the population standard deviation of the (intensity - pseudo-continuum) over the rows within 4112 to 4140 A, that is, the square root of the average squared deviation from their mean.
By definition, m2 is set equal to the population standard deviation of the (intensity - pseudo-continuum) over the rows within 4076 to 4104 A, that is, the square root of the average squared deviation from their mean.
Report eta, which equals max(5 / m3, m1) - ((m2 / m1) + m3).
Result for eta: 1.1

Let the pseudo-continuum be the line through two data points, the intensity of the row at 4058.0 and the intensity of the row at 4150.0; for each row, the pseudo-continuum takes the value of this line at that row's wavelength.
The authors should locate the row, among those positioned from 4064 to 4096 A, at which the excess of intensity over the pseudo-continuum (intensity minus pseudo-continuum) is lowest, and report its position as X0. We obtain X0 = 4074.0 A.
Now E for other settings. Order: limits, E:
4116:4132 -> 94.9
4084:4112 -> 94.3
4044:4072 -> 90.4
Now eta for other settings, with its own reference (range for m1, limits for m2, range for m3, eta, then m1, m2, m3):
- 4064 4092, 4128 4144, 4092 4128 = 2.9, 10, 2.4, 6.4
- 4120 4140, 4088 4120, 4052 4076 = -3.6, 3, 9.7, 4.1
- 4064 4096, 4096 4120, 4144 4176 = 2.8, 9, 7.4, 5.3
